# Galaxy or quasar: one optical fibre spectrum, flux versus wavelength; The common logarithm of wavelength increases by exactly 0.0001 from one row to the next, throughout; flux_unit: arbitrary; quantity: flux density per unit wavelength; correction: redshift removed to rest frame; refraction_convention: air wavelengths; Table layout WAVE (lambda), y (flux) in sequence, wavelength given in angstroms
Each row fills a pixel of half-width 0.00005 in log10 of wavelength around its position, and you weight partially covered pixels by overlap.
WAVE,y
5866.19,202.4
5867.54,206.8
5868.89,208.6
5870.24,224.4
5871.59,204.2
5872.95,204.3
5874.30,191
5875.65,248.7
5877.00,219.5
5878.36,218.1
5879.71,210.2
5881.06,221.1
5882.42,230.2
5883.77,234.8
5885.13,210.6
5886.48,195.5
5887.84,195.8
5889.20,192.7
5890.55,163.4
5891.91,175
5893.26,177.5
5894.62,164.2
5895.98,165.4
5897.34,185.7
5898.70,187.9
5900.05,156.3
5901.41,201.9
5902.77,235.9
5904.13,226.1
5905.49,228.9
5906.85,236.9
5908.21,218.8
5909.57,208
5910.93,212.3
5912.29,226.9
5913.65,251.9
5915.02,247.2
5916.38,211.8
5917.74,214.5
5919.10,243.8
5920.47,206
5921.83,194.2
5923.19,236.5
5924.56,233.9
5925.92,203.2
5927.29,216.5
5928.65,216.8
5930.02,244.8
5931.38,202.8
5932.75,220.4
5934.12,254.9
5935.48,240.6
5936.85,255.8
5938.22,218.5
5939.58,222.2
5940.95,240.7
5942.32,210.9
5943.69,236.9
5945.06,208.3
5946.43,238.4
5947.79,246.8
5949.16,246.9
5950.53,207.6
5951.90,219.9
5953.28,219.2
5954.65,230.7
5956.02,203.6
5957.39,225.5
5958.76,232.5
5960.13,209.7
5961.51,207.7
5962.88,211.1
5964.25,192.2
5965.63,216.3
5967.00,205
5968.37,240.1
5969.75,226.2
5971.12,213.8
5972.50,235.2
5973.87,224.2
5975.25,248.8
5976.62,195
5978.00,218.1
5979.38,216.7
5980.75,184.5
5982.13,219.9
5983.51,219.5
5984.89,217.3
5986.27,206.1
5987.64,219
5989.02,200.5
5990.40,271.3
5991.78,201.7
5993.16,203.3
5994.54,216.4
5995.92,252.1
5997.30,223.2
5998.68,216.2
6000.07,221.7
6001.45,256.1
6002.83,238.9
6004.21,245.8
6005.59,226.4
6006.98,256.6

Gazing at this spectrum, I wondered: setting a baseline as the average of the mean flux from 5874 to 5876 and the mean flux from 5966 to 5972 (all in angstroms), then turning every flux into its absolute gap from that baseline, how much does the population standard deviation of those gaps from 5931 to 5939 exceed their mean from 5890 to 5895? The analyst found -37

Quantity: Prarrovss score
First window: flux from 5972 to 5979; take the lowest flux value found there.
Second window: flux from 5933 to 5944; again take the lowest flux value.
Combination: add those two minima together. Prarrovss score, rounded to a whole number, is 406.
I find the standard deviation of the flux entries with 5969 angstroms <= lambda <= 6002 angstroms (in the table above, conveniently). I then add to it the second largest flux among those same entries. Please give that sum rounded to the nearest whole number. 276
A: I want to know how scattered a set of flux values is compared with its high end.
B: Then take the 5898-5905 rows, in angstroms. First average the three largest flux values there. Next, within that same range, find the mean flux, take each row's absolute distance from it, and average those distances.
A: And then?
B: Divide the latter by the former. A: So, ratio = 0.107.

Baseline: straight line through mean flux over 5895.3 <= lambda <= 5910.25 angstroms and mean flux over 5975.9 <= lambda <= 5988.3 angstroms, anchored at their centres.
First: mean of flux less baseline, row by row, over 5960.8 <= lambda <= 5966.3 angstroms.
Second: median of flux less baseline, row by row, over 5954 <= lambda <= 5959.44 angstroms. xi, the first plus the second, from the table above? 17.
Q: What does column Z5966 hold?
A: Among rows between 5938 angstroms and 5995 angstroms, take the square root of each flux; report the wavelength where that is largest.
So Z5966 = 5990.40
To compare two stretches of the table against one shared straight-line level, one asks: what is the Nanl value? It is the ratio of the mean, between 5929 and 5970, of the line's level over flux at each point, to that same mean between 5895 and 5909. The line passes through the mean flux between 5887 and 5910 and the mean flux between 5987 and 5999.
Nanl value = 0.96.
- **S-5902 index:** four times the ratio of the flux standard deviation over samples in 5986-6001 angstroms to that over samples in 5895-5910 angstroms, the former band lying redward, 3.2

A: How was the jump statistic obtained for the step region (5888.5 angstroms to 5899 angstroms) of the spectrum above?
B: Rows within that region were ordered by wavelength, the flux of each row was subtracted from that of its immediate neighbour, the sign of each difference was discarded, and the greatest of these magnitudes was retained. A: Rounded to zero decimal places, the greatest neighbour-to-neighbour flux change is 29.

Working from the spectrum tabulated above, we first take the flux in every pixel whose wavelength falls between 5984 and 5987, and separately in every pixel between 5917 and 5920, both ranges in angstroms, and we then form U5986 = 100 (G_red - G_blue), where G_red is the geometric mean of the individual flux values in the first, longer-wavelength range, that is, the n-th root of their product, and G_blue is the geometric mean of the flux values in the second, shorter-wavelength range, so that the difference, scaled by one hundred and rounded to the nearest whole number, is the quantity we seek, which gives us -1706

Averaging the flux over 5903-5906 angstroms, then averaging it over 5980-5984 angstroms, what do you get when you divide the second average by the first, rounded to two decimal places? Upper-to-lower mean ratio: 0.91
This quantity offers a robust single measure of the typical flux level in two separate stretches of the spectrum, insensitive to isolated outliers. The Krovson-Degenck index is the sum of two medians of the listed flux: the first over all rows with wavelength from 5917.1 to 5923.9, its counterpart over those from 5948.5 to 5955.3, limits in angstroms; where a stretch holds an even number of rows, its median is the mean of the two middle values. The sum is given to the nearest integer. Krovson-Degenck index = 434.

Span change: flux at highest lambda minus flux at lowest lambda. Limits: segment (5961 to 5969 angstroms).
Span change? 32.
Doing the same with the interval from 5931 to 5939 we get 16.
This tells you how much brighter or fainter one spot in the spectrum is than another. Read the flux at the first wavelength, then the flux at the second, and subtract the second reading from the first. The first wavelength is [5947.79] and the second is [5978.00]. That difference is 29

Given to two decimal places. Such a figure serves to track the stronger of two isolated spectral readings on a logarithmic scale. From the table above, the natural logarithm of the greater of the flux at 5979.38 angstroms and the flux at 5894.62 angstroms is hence 5.38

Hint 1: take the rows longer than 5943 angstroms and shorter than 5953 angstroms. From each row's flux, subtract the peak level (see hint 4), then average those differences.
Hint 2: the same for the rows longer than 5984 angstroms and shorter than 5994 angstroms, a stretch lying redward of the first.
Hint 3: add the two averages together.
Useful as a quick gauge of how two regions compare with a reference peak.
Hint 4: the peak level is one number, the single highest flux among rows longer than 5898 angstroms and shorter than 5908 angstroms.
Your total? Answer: -28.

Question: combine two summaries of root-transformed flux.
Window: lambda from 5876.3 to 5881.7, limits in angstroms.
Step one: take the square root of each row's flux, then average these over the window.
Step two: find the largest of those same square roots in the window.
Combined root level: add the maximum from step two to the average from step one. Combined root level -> 29.6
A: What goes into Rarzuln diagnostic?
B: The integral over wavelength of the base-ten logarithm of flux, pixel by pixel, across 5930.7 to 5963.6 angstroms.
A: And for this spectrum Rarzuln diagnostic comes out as 77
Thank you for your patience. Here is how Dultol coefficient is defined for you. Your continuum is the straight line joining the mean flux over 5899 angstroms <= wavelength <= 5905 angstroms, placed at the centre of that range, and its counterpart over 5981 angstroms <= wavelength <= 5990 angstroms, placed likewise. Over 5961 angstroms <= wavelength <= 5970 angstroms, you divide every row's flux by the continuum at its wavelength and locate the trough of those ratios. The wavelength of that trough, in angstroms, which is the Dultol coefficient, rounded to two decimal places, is 5964.25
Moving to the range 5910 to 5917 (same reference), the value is 5916.38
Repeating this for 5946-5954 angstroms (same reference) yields 5950.53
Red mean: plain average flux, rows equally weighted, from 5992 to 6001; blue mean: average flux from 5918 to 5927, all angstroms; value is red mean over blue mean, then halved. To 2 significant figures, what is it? 0.51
